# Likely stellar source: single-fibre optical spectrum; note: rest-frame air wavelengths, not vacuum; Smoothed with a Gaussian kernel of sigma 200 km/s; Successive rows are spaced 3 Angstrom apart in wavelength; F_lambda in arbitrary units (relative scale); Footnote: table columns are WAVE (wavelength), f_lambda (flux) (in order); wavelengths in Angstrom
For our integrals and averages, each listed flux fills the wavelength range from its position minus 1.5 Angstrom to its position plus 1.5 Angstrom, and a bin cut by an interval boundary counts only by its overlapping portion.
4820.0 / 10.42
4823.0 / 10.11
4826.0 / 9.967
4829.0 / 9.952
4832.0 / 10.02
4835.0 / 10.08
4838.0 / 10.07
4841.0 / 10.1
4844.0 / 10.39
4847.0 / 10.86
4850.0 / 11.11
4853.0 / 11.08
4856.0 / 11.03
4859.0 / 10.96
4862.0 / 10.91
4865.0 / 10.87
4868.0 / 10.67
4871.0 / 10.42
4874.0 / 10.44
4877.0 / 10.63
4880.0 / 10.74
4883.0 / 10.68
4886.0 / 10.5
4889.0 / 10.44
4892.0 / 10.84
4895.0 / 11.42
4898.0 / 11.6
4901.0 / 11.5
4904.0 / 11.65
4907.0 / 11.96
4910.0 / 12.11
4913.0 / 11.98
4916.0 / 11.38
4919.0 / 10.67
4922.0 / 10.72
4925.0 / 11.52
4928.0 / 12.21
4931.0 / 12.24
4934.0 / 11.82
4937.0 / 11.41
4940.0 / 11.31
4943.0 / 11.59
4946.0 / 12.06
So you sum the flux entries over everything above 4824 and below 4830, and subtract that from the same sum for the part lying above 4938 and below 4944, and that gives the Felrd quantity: 3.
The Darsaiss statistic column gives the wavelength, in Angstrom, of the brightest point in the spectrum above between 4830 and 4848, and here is 4847.0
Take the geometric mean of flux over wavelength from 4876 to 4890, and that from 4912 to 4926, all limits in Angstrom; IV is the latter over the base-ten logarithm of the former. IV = 11.0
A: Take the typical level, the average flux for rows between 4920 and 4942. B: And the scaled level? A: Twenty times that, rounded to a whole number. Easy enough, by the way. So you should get 232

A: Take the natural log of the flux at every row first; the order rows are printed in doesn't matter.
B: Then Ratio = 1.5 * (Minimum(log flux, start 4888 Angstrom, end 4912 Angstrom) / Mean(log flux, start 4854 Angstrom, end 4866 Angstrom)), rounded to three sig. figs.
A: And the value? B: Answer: 1.47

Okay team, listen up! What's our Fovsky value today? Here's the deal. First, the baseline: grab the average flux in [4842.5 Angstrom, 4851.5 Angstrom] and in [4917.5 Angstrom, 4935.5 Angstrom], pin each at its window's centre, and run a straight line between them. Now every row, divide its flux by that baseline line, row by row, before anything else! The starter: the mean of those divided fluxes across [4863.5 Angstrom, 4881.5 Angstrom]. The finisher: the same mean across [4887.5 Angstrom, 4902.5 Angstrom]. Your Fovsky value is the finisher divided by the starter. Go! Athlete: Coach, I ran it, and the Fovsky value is 1.03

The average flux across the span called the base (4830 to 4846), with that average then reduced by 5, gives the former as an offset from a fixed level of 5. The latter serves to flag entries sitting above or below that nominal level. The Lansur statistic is 5.1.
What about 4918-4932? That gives 6.5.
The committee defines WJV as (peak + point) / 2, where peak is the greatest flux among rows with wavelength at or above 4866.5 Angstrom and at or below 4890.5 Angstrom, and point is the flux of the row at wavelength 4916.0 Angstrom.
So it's 11.1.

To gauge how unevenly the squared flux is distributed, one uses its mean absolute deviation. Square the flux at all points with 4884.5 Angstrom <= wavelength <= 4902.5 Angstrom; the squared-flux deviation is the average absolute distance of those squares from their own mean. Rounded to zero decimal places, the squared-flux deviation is 10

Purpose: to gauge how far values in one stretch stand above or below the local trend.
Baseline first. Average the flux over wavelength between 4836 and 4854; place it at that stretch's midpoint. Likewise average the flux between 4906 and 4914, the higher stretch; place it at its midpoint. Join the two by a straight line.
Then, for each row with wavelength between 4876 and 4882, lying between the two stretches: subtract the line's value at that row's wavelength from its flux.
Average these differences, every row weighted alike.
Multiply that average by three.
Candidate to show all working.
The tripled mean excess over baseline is -1.9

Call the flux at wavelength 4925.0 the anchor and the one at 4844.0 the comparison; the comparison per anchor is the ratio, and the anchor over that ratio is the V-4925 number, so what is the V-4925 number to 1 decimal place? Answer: 12.8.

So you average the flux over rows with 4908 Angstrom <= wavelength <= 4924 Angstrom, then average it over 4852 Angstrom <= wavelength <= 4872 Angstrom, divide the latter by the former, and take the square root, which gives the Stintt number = 0.98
